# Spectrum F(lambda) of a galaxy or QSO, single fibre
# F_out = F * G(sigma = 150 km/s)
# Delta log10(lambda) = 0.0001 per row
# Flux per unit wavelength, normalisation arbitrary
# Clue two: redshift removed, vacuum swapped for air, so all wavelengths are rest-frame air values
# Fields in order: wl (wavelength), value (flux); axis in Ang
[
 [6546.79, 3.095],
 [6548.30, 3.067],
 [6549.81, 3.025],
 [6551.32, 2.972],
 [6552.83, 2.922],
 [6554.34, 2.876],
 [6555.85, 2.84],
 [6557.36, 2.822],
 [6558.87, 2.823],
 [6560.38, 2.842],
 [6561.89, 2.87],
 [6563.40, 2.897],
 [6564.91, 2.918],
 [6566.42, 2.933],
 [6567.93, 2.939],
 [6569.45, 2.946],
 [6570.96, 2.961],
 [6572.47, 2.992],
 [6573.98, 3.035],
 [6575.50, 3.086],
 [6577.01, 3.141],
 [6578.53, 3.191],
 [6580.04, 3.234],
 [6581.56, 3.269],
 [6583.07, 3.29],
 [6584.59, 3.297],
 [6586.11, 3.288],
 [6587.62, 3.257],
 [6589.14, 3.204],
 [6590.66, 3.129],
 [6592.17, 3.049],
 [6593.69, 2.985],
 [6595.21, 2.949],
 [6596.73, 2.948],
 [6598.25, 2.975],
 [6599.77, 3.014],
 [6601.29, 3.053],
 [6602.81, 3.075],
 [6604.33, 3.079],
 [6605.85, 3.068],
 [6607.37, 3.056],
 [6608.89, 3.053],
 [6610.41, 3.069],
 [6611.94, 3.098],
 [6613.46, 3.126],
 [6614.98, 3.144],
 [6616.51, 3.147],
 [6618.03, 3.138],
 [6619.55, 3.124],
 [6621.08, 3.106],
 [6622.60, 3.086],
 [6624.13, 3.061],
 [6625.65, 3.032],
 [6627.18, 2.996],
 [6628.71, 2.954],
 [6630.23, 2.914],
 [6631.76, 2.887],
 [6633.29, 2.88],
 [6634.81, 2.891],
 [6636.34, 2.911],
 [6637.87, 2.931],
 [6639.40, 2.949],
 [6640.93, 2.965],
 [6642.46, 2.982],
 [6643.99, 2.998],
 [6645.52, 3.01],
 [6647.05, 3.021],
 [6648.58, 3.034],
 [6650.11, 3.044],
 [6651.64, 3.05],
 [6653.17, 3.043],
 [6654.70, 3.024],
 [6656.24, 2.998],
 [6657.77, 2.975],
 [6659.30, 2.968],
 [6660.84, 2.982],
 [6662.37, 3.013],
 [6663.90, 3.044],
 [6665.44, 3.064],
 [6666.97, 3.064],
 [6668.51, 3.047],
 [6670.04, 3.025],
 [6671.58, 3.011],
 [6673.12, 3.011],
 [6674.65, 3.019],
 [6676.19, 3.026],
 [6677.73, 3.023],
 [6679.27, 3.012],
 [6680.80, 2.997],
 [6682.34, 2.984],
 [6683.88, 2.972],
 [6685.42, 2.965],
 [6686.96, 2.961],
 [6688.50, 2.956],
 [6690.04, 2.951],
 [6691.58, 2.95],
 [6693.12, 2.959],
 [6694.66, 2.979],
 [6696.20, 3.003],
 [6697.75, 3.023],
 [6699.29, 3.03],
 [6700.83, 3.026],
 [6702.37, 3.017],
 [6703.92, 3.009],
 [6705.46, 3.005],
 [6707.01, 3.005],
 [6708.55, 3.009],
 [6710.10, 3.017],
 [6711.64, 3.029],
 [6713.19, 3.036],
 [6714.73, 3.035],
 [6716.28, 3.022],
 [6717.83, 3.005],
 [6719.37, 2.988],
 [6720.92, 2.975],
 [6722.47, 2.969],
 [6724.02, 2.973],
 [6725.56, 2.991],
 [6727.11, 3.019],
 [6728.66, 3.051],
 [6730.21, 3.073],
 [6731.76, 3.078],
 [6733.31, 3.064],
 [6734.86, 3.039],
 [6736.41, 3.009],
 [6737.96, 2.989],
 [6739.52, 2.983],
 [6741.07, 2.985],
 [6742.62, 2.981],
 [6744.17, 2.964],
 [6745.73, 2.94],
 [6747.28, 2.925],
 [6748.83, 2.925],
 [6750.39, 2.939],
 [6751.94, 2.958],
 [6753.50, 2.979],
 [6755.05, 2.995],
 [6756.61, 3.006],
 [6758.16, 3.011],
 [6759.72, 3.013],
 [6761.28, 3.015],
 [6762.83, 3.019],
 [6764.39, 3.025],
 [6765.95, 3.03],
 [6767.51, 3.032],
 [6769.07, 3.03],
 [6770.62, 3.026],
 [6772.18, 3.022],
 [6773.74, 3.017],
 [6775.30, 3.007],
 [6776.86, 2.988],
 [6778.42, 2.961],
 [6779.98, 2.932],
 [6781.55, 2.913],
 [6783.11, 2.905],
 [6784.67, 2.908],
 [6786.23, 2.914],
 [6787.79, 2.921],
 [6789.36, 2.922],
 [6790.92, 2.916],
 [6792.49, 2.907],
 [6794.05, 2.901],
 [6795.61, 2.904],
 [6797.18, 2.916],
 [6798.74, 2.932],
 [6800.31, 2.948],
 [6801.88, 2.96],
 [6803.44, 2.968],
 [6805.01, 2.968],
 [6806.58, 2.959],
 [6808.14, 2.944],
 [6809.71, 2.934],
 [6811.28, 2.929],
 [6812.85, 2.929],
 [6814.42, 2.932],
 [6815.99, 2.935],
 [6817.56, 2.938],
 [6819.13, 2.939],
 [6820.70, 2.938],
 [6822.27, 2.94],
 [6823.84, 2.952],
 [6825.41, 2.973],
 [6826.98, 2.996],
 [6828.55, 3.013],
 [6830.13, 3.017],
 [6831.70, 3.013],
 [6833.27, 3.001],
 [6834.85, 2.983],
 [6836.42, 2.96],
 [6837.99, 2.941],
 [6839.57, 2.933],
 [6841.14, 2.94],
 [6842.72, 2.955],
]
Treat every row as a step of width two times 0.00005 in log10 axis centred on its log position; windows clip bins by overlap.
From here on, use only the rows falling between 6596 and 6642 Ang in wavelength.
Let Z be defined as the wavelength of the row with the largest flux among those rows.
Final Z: 6616.51 Ang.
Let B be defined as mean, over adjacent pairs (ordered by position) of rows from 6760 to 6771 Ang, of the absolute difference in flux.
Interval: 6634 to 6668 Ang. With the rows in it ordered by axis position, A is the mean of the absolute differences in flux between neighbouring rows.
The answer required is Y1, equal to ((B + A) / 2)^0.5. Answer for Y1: 0.100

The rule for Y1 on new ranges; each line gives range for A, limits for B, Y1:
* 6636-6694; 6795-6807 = 0.108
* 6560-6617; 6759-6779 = 0.134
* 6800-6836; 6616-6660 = 0.116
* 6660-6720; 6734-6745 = 0.109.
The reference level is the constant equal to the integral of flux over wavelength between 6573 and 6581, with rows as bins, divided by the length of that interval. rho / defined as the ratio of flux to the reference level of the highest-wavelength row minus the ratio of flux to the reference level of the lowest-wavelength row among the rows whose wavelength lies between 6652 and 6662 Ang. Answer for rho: -0.019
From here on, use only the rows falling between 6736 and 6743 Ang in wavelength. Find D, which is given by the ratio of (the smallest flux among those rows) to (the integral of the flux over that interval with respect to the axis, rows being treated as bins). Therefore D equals 0.143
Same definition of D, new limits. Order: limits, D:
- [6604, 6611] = 0.142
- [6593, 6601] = 0.124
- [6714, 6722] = 0.124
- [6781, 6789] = 0.125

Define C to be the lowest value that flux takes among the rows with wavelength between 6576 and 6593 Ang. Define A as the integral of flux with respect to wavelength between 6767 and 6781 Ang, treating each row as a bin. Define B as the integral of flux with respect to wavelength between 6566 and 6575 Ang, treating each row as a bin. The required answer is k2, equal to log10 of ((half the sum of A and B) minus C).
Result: 1.5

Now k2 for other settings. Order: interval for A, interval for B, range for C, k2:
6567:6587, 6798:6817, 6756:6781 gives 1.8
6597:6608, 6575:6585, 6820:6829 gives 1.5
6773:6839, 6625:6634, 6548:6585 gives 2.0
